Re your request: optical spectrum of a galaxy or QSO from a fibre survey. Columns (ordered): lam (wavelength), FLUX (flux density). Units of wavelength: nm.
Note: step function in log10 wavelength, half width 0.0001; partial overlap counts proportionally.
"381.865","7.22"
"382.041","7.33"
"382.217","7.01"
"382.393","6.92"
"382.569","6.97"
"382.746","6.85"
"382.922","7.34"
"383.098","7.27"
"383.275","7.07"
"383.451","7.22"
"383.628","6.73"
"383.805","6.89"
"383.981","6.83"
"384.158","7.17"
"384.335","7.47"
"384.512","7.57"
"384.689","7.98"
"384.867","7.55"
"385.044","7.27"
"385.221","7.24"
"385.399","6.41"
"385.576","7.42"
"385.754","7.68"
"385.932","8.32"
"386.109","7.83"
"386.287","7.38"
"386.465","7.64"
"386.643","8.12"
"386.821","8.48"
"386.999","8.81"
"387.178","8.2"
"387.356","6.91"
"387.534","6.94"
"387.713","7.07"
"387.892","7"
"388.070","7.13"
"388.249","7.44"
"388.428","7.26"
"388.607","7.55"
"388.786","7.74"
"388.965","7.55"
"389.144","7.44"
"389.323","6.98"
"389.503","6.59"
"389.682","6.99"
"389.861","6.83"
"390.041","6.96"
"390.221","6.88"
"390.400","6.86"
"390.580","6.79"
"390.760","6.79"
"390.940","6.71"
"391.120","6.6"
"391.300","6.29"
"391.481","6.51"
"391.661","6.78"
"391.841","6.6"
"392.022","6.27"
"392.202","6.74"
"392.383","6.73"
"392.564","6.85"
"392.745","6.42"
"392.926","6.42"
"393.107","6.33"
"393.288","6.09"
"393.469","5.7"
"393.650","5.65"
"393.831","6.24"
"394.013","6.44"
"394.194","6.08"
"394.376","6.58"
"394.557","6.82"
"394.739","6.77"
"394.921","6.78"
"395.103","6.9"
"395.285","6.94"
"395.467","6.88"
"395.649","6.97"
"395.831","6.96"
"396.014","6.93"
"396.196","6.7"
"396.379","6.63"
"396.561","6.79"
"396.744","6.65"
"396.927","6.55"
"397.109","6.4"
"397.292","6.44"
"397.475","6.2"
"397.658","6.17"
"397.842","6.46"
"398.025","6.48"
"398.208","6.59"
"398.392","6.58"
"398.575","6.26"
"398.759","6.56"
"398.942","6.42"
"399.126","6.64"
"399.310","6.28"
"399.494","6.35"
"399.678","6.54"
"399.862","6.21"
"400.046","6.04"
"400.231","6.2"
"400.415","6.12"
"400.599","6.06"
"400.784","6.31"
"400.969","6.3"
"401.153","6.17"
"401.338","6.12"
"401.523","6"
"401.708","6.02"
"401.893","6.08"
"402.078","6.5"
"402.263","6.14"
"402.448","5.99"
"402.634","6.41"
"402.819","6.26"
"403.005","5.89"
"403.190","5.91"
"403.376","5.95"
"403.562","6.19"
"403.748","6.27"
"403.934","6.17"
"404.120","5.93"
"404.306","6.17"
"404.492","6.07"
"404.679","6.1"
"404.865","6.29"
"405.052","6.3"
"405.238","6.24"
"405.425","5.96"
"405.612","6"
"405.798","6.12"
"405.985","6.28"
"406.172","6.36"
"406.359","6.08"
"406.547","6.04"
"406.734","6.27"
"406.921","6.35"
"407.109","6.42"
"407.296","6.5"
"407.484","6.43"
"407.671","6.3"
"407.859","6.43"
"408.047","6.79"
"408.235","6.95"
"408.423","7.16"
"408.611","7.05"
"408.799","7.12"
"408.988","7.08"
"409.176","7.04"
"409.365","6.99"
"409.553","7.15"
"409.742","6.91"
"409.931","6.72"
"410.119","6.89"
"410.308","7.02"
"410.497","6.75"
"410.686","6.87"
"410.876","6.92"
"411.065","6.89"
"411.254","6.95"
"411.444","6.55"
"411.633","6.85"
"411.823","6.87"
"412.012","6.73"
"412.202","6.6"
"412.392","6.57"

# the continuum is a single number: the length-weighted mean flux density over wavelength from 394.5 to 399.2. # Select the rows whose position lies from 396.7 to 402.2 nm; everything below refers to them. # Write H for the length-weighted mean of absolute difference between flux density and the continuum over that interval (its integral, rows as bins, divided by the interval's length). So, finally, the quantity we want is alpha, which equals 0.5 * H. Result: 0.16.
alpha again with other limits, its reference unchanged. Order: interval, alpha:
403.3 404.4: 0.26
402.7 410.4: 0.21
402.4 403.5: 0.28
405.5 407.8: 0.18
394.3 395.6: 0.10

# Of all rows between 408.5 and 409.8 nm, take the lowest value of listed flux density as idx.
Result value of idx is 6.91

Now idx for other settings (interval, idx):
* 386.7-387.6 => 6.91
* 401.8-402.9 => 5.99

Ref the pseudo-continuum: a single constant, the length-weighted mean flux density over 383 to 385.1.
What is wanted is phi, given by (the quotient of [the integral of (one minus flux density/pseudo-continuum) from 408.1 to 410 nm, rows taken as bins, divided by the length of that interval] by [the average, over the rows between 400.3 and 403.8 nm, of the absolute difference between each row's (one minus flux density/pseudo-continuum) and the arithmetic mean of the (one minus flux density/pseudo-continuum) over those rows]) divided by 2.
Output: 0.9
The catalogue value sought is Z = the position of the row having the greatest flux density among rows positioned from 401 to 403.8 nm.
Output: 402.078 nm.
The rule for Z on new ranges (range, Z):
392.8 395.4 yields 395.285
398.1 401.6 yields 399.126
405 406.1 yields 405.052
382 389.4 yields 386.999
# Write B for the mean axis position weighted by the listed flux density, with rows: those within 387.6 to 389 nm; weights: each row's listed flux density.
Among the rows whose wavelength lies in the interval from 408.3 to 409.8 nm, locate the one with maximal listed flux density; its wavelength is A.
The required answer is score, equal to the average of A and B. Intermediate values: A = 408.423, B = 388.35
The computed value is 398.39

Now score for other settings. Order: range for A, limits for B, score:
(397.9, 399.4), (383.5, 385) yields 391.70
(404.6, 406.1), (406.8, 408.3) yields 406.32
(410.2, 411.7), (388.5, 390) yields 399.76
